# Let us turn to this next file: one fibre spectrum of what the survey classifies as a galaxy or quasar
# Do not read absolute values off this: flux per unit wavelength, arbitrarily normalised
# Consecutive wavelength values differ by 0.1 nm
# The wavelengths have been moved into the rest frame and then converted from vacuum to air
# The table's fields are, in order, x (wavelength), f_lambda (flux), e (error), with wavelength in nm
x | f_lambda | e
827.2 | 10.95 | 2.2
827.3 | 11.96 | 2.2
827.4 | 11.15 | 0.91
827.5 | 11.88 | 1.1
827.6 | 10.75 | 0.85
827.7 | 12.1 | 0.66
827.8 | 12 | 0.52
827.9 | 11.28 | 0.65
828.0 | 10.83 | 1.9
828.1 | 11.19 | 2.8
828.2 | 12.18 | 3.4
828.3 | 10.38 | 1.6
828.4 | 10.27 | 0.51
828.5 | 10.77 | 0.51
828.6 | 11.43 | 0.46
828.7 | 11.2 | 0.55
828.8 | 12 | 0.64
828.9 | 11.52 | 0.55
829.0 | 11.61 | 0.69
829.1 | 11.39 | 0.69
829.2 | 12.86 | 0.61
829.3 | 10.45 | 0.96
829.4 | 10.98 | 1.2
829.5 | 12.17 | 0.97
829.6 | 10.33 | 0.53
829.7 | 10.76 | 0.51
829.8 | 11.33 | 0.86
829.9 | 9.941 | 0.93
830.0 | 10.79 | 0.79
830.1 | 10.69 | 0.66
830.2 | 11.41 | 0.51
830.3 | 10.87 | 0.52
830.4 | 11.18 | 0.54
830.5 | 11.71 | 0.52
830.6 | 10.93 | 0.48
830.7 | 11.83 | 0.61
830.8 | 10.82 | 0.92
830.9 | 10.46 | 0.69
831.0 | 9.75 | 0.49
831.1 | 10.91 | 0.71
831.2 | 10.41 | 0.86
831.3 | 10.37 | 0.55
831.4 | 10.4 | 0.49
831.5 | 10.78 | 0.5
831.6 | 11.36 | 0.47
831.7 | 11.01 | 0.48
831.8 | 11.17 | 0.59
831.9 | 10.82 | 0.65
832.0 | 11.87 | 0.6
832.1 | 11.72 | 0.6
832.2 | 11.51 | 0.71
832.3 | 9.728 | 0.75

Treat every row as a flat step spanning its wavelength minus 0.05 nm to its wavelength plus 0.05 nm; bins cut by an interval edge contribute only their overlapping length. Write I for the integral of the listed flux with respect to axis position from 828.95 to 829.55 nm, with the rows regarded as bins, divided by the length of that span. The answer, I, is 11.6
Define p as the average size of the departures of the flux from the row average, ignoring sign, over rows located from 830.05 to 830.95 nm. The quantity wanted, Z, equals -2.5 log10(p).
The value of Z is 1.0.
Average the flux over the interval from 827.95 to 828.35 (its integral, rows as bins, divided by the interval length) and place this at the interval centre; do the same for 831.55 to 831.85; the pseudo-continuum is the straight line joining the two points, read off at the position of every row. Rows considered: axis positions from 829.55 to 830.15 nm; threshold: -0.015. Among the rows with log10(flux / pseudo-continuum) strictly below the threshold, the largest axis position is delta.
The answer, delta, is 830.1 nm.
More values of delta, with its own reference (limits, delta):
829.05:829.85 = 829.7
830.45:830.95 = 830.9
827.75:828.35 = 828.3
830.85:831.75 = 831.5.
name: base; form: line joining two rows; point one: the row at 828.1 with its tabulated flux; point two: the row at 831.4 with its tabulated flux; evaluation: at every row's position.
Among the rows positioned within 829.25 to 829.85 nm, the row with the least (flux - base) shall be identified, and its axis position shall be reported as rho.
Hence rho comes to 829.6 nm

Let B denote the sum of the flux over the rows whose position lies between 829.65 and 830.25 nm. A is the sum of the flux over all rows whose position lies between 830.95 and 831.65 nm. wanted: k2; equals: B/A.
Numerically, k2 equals 0.9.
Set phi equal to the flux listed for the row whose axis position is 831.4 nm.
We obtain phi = 10.4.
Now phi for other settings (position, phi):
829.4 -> 10.98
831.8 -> 11.17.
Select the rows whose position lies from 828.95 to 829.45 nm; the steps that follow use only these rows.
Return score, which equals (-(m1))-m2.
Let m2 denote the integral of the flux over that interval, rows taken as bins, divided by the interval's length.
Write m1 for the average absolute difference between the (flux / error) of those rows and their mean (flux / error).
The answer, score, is -15.4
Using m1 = 3.9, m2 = 11.5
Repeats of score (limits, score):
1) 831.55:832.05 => -13.7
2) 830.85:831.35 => -12.9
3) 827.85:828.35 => -15.1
